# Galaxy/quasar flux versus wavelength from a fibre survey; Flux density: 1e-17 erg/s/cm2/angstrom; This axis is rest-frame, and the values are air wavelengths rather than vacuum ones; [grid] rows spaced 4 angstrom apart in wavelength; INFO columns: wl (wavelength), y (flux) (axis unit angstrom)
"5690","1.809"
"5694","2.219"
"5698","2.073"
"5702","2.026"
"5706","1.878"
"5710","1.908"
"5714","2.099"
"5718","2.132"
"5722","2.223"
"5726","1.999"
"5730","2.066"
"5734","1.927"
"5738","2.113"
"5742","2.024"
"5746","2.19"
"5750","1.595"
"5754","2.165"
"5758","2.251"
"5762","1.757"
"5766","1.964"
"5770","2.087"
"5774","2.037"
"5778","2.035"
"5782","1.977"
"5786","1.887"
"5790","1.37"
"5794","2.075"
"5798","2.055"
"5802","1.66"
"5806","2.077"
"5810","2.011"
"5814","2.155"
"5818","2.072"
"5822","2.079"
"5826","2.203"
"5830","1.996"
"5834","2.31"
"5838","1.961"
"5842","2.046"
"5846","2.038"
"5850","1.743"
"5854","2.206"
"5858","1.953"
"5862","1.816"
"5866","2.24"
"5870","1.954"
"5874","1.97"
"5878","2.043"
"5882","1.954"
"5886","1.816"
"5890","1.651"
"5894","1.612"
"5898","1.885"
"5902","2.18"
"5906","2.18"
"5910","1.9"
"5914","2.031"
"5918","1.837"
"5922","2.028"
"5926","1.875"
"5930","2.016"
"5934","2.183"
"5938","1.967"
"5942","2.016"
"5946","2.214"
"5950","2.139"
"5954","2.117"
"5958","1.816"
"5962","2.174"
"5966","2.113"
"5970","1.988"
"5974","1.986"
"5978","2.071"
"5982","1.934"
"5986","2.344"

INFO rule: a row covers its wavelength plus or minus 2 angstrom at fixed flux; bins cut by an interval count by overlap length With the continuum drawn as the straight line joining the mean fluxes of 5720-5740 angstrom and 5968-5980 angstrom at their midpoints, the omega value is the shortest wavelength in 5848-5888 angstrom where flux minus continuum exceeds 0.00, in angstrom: 5854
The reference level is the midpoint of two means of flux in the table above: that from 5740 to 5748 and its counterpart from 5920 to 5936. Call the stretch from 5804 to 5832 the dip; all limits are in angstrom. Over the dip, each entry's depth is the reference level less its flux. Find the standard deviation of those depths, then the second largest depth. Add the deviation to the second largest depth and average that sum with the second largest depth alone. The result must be 0.09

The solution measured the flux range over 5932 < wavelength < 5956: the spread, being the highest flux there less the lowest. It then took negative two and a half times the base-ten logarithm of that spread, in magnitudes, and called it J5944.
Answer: 1.5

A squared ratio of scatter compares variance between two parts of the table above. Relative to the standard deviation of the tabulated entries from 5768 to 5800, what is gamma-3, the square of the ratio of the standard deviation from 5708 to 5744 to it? 0.2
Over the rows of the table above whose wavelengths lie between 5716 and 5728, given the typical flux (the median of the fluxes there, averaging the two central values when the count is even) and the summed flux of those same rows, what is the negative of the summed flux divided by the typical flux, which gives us -3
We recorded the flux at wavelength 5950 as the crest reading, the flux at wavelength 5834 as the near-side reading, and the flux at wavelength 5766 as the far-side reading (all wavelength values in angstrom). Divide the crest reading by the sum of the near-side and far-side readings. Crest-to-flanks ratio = 0.50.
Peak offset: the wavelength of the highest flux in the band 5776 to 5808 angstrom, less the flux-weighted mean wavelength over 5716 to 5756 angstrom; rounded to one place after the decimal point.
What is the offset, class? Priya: 70.3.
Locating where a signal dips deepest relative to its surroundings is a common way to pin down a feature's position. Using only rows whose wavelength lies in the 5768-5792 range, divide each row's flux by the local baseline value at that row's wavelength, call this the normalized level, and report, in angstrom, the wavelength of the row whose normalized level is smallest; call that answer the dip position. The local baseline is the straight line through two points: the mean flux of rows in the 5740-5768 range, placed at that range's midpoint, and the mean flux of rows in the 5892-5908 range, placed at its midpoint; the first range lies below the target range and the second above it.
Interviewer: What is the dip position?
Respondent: 5790 angstrom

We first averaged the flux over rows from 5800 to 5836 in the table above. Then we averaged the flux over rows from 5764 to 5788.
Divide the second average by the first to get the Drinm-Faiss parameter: 0.97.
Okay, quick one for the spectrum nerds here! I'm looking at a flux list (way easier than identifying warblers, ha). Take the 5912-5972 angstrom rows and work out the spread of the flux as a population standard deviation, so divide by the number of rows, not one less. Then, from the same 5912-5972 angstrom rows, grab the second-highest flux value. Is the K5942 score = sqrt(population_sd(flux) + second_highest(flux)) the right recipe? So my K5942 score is 1.518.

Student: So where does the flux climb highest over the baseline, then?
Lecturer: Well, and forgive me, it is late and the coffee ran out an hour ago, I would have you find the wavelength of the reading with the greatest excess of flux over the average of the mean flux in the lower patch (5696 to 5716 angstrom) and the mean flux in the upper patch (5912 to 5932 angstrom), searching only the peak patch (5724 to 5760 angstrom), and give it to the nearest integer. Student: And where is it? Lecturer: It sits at 5758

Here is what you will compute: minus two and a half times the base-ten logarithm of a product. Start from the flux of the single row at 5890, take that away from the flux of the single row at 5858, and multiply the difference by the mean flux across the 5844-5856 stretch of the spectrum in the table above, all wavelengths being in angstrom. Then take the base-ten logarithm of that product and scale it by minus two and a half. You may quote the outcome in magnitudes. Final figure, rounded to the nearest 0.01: 0.55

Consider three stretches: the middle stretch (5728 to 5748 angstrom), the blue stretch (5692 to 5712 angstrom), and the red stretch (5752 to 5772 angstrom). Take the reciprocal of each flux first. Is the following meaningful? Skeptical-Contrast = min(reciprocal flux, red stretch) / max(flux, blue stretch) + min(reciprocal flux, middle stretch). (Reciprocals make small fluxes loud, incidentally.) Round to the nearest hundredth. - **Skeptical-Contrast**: 0.66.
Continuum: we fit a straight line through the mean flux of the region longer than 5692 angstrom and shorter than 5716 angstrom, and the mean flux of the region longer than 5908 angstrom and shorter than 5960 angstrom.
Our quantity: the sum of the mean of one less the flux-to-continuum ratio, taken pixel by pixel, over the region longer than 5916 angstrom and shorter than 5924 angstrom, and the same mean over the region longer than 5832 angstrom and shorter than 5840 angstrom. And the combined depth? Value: -0.02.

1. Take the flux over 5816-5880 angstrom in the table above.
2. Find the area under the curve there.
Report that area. 131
